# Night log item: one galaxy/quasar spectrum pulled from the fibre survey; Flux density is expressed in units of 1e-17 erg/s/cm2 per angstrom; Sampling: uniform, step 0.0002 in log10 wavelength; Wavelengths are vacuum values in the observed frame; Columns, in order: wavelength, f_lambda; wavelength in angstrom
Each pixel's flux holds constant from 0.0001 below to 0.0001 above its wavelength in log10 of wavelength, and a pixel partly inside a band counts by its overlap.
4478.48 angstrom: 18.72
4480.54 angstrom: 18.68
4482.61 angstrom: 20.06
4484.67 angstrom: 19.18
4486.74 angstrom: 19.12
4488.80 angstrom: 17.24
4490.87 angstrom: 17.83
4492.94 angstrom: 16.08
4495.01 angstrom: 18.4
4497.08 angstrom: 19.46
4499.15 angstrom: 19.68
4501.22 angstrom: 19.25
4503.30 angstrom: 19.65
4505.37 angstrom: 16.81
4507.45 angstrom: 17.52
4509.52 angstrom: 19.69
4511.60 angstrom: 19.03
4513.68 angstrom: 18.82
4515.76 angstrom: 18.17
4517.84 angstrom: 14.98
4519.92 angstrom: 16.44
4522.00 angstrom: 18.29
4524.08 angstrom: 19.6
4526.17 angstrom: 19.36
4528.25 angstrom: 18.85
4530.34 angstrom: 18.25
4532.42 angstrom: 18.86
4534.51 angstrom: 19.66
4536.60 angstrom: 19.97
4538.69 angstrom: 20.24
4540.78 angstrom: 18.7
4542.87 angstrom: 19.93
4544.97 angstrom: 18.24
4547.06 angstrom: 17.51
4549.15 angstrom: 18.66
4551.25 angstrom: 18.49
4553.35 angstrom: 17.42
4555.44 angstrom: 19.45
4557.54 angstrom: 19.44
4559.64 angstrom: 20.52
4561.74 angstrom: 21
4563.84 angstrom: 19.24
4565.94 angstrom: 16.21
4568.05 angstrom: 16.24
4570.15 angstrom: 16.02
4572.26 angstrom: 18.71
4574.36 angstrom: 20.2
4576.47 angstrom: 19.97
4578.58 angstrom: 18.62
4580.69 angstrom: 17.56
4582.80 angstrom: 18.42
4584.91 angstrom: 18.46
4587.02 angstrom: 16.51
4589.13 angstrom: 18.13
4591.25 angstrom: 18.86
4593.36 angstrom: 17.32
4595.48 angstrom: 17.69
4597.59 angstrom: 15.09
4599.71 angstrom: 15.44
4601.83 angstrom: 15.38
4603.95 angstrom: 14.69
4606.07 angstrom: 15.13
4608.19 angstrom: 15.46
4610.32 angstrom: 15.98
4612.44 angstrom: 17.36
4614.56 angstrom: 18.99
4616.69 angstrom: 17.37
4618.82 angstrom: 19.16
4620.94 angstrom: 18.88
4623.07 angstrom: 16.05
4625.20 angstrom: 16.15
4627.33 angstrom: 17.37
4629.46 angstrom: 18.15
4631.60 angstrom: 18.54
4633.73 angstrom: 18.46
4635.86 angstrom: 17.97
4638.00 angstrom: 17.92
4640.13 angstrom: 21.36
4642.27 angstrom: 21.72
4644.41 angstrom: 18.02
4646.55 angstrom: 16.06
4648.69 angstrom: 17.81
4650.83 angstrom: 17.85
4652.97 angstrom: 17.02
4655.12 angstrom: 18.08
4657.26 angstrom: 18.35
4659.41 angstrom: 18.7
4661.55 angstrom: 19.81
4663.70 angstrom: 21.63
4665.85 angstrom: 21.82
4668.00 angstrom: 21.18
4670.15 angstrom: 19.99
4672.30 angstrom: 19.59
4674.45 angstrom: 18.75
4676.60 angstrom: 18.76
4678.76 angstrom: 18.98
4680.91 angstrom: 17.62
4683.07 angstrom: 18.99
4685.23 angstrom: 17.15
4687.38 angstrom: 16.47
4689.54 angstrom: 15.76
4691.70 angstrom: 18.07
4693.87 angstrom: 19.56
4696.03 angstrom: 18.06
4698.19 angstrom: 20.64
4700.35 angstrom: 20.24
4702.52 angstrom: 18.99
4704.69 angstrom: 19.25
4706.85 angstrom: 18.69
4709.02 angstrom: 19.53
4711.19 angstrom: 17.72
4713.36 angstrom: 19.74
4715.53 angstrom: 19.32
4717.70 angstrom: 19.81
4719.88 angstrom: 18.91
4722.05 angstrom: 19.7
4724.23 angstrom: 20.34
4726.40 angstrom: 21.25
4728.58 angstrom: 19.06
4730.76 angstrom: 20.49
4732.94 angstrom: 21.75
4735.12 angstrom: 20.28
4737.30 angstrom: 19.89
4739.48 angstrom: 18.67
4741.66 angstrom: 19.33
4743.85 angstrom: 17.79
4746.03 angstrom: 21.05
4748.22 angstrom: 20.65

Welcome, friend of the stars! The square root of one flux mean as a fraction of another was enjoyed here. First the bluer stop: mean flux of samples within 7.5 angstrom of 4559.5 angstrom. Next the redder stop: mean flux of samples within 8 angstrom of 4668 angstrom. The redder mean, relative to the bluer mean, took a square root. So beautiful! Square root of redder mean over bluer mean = 1.03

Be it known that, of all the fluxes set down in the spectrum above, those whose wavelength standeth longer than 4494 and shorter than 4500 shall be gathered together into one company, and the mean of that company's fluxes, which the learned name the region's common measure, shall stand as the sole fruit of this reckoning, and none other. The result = 19.2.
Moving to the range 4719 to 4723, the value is 19.3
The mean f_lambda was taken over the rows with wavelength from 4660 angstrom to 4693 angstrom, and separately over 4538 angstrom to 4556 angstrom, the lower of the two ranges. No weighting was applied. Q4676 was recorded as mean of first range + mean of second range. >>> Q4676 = 37.7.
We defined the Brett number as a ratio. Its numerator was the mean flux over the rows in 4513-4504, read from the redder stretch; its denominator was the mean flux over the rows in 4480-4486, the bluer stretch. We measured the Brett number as 0.95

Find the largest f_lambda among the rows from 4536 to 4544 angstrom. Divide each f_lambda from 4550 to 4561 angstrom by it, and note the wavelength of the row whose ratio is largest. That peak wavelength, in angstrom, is 4559.64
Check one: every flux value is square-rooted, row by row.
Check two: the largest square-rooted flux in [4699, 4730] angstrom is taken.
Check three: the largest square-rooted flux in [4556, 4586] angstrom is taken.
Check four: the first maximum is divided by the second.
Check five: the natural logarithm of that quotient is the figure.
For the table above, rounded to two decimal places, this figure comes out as 0.01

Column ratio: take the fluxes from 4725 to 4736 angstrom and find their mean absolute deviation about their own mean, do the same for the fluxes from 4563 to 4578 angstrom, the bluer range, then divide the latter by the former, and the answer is 2.2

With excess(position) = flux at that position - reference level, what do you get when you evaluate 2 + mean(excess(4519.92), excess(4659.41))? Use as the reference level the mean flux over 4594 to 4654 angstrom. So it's 2.2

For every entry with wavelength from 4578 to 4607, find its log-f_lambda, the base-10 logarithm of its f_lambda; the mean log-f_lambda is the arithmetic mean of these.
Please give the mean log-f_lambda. 1.23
